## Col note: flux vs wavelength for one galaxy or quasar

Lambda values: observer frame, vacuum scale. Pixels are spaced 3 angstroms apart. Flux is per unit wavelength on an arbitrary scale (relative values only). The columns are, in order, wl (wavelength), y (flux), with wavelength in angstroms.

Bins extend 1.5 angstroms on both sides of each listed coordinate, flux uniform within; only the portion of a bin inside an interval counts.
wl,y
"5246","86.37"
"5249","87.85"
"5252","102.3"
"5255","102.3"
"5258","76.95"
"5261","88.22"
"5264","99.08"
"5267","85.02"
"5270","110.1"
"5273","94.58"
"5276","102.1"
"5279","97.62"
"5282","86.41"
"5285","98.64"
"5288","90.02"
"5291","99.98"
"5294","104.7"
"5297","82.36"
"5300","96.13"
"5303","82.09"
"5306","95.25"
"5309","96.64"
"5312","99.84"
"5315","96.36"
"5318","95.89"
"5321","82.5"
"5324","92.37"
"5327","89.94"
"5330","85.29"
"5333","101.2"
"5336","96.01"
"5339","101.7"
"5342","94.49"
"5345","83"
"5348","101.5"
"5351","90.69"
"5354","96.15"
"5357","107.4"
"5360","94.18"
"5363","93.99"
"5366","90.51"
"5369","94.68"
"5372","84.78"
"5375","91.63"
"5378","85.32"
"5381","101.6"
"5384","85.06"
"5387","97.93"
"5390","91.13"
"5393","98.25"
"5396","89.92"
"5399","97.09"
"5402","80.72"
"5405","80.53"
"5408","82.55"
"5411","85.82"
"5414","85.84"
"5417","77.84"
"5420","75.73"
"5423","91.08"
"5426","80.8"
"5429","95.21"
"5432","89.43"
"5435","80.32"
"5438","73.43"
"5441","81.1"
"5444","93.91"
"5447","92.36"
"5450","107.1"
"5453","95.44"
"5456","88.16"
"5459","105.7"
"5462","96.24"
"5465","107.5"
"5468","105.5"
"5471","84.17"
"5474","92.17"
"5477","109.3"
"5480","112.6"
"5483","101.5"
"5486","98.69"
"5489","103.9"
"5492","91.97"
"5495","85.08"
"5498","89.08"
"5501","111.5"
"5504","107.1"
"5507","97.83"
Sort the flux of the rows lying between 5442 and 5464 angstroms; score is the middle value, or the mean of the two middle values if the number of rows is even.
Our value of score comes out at 95.4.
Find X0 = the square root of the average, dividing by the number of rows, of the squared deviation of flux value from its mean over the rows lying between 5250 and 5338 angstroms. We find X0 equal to 7.8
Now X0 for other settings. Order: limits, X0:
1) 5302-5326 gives 6.3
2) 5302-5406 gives 6.7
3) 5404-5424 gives 4.9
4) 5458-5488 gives 8.2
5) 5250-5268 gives 9.6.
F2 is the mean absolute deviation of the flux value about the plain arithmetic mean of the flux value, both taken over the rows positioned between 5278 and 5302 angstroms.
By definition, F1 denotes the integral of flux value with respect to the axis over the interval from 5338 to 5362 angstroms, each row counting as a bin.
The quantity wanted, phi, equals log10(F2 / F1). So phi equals -2.57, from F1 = 2303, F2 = 6.2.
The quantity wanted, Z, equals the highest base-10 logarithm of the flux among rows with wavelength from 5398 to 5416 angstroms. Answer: 1.99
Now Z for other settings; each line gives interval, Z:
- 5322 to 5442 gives 2.03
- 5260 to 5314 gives 2.04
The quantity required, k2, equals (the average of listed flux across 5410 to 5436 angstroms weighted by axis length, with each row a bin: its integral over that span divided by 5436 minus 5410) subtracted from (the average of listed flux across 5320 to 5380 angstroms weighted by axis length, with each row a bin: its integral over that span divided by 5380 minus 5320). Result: 8.3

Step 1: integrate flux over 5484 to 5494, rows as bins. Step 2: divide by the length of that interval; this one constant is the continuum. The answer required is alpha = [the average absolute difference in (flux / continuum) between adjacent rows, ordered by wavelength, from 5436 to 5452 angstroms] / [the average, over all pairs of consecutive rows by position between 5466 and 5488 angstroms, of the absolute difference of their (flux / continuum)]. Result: 0.87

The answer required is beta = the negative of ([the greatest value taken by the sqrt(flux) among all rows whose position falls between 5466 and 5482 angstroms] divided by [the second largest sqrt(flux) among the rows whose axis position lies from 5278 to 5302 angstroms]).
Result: -1.061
